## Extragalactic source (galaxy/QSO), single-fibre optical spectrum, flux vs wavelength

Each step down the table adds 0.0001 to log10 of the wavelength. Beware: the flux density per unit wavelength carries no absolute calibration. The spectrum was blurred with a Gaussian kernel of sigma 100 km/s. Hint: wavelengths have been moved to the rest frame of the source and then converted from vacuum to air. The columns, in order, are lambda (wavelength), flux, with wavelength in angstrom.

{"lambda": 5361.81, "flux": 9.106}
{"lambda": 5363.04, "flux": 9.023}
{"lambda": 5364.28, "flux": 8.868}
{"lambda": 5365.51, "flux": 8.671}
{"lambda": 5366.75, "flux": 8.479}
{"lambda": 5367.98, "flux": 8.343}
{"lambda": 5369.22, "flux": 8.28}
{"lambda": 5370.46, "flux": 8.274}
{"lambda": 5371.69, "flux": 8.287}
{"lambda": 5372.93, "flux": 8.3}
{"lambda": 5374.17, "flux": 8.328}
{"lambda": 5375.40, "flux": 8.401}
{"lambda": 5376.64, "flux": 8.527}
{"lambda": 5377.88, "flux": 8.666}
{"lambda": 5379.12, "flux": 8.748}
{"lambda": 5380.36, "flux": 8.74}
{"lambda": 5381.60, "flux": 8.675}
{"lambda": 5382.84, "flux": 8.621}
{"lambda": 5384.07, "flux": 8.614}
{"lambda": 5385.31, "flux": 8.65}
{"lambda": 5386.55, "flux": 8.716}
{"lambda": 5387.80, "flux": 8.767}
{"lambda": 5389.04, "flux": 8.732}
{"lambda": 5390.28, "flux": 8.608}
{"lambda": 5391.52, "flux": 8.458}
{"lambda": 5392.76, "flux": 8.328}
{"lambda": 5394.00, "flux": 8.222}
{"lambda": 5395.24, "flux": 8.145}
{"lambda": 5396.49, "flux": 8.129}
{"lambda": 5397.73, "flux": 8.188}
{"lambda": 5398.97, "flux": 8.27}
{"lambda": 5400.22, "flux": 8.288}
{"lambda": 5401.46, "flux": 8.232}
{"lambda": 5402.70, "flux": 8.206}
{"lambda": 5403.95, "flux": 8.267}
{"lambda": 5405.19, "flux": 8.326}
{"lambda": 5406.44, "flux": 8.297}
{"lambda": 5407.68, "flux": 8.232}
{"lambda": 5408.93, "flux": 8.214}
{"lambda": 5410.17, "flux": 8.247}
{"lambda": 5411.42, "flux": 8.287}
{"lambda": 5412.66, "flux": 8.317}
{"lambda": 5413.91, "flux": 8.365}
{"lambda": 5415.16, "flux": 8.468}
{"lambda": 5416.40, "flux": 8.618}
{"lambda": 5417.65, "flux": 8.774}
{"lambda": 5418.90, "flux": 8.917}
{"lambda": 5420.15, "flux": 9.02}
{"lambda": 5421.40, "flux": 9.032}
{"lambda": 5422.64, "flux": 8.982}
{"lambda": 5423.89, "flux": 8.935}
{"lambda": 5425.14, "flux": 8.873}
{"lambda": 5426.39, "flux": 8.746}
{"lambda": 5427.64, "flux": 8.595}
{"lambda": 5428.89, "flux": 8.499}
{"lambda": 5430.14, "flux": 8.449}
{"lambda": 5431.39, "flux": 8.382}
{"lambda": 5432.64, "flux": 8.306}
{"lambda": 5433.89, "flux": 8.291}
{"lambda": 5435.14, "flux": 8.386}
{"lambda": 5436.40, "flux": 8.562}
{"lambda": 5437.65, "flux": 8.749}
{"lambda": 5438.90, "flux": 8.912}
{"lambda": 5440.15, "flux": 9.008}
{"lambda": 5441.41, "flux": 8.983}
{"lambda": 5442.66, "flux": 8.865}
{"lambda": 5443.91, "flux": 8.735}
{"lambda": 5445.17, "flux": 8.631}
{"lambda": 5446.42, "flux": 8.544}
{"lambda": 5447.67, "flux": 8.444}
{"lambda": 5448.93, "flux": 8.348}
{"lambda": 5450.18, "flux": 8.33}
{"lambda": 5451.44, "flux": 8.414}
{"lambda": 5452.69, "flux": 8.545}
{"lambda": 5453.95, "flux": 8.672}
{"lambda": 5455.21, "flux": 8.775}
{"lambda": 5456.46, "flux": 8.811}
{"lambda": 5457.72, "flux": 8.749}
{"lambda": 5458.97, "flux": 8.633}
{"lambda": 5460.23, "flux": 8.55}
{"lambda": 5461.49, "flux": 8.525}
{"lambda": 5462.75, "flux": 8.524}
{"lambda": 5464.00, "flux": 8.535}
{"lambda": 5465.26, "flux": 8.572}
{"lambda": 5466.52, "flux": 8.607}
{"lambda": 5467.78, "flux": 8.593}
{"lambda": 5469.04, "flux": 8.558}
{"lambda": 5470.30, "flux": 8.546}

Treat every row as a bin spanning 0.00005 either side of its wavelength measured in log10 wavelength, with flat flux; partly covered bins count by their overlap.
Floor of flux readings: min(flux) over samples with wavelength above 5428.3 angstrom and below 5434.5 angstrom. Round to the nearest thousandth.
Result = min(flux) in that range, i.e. 8.291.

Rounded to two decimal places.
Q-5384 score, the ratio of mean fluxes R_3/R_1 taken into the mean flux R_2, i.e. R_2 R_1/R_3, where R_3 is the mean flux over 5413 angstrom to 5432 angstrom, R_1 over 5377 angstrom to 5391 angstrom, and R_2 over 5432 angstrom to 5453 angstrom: 8.57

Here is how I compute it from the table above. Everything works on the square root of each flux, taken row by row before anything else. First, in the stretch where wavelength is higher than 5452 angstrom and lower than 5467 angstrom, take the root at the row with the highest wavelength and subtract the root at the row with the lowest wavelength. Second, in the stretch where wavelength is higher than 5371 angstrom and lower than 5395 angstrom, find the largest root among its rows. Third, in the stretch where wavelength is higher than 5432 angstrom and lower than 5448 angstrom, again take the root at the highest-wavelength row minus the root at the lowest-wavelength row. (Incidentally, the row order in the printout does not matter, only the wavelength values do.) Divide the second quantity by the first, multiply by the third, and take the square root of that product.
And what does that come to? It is 2.6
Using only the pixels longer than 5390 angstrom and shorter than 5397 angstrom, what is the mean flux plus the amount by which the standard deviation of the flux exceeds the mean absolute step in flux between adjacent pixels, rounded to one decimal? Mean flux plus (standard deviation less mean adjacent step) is 8.4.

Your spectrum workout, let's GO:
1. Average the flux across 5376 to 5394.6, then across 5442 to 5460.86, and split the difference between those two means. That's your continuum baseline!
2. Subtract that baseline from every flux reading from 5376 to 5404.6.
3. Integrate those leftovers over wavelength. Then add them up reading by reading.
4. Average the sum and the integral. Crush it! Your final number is -3.5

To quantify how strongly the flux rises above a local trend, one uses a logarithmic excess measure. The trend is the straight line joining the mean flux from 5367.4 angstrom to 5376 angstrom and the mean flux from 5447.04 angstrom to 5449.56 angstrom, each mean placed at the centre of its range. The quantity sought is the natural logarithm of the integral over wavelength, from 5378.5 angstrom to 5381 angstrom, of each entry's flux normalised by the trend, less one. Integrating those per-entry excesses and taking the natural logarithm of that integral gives -2.1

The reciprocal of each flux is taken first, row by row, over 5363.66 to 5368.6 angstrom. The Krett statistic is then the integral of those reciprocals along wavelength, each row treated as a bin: 0.576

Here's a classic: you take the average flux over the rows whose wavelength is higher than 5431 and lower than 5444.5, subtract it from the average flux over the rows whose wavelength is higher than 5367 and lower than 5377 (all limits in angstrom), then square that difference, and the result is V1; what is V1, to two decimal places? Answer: 0.10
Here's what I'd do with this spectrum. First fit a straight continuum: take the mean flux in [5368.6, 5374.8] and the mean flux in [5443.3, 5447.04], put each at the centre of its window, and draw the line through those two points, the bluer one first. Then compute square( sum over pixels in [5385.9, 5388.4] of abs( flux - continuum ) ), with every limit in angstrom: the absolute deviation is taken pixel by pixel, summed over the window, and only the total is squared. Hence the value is 0.56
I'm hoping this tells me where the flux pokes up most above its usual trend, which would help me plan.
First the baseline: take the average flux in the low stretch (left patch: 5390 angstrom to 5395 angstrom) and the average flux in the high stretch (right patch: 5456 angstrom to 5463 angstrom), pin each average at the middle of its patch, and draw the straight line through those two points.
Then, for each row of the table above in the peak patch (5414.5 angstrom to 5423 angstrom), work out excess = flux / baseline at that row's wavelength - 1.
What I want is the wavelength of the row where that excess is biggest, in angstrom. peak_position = 5421.40 angstrom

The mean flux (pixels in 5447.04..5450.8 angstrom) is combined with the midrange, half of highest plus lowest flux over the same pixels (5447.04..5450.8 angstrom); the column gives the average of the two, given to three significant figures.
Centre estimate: 8.38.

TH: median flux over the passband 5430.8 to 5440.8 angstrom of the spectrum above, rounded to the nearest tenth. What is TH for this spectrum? 8.5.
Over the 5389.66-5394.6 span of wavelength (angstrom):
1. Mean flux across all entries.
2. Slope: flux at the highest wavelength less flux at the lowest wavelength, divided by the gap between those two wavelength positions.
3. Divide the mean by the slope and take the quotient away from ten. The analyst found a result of 91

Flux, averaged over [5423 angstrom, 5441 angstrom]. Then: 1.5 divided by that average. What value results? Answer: 0.174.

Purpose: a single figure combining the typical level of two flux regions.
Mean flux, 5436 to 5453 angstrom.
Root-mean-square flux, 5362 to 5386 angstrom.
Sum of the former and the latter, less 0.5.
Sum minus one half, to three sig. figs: 16.7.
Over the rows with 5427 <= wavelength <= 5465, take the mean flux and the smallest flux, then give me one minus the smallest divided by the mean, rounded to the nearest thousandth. 0.035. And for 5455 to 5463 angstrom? 0.015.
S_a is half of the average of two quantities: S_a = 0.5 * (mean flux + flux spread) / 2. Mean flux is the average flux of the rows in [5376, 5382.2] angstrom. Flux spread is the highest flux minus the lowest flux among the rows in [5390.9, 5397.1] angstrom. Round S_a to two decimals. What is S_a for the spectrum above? 2.25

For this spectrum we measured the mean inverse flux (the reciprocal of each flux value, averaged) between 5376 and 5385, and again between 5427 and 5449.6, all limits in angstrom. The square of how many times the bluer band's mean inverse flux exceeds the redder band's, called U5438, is 0.98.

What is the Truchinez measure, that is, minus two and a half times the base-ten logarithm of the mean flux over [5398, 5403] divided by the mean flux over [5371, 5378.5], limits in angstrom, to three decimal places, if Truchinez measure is 0.022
